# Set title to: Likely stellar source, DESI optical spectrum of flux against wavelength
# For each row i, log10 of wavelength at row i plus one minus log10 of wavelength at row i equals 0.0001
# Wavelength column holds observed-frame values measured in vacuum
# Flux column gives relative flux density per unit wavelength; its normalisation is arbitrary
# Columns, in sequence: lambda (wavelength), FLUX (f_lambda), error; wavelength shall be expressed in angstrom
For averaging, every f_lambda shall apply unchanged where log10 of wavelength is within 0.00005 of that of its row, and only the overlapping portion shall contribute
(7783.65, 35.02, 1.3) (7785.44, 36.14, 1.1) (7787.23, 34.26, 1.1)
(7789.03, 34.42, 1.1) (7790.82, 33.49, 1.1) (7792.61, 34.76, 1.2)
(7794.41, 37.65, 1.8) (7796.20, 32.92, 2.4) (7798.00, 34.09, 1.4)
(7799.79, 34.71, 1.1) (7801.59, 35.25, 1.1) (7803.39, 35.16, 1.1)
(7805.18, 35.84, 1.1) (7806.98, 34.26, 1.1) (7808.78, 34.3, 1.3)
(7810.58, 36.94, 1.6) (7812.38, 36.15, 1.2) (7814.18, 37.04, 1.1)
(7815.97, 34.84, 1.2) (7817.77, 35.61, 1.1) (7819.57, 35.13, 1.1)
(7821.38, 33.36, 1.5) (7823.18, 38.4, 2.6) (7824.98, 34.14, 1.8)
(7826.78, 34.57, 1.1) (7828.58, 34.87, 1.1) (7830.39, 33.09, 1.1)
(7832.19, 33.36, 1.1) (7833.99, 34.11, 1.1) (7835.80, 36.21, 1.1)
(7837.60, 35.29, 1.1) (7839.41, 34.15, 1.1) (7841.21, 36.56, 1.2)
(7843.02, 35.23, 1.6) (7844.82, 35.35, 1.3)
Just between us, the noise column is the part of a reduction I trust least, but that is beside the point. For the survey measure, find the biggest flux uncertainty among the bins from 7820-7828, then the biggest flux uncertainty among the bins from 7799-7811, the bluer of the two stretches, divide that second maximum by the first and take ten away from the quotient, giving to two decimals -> -9.38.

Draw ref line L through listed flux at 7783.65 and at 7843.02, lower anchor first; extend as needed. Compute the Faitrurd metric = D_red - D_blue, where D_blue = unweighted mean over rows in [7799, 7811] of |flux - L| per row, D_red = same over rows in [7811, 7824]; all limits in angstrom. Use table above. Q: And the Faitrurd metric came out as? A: 0.6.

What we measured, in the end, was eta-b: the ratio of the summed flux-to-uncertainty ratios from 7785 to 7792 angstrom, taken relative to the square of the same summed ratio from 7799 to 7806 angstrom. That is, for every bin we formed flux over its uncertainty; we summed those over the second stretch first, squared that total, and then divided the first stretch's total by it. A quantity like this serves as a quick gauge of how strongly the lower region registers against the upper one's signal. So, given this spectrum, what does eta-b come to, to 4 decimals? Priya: 0.0077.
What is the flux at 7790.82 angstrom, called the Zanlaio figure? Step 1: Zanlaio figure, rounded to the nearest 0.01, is 33.49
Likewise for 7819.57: 35.13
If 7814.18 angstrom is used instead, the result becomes 37.04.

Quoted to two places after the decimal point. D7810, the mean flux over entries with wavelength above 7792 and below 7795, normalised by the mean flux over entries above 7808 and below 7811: 1.02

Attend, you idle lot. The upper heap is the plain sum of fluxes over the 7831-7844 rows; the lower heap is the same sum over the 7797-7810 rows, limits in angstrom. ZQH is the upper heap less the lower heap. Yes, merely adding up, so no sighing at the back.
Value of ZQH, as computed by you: 1.3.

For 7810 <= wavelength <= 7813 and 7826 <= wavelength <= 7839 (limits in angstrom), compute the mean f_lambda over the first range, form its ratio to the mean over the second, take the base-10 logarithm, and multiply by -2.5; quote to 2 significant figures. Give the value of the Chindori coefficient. -0.063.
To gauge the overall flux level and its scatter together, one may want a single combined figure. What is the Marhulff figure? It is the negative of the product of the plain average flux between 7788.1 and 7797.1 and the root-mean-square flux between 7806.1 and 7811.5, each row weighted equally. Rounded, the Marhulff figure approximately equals -1219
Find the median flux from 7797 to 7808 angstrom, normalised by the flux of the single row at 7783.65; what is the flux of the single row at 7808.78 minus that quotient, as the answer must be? 33.3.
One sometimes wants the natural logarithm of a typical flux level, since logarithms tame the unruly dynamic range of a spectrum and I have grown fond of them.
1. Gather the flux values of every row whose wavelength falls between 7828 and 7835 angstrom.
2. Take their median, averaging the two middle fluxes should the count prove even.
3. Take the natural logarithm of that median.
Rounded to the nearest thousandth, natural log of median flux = 3.519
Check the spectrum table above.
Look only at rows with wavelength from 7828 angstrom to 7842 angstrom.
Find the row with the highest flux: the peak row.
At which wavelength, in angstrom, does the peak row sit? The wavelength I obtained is 7841.21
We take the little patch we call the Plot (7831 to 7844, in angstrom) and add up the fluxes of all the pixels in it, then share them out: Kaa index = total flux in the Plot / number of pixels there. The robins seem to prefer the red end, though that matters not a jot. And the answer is 35.0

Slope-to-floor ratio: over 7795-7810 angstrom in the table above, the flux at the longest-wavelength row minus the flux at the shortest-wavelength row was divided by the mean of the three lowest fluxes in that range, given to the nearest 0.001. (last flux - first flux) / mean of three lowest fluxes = 0.041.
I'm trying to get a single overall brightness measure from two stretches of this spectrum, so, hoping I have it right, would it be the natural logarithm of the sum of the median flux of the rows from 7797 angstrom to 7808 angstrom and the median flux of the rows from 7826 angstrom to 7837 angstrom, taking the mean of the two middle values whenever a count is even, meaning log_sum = 4.24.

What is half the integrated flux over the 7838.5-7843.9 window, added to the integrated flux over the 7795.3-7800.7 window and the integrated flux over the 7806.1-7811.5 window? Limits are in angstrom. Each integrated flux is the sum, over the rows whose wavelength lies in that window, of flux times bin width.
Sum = 468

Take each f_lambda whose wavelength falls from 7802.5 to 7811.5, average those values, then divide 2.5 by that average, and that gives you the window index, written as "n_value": 0.0708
